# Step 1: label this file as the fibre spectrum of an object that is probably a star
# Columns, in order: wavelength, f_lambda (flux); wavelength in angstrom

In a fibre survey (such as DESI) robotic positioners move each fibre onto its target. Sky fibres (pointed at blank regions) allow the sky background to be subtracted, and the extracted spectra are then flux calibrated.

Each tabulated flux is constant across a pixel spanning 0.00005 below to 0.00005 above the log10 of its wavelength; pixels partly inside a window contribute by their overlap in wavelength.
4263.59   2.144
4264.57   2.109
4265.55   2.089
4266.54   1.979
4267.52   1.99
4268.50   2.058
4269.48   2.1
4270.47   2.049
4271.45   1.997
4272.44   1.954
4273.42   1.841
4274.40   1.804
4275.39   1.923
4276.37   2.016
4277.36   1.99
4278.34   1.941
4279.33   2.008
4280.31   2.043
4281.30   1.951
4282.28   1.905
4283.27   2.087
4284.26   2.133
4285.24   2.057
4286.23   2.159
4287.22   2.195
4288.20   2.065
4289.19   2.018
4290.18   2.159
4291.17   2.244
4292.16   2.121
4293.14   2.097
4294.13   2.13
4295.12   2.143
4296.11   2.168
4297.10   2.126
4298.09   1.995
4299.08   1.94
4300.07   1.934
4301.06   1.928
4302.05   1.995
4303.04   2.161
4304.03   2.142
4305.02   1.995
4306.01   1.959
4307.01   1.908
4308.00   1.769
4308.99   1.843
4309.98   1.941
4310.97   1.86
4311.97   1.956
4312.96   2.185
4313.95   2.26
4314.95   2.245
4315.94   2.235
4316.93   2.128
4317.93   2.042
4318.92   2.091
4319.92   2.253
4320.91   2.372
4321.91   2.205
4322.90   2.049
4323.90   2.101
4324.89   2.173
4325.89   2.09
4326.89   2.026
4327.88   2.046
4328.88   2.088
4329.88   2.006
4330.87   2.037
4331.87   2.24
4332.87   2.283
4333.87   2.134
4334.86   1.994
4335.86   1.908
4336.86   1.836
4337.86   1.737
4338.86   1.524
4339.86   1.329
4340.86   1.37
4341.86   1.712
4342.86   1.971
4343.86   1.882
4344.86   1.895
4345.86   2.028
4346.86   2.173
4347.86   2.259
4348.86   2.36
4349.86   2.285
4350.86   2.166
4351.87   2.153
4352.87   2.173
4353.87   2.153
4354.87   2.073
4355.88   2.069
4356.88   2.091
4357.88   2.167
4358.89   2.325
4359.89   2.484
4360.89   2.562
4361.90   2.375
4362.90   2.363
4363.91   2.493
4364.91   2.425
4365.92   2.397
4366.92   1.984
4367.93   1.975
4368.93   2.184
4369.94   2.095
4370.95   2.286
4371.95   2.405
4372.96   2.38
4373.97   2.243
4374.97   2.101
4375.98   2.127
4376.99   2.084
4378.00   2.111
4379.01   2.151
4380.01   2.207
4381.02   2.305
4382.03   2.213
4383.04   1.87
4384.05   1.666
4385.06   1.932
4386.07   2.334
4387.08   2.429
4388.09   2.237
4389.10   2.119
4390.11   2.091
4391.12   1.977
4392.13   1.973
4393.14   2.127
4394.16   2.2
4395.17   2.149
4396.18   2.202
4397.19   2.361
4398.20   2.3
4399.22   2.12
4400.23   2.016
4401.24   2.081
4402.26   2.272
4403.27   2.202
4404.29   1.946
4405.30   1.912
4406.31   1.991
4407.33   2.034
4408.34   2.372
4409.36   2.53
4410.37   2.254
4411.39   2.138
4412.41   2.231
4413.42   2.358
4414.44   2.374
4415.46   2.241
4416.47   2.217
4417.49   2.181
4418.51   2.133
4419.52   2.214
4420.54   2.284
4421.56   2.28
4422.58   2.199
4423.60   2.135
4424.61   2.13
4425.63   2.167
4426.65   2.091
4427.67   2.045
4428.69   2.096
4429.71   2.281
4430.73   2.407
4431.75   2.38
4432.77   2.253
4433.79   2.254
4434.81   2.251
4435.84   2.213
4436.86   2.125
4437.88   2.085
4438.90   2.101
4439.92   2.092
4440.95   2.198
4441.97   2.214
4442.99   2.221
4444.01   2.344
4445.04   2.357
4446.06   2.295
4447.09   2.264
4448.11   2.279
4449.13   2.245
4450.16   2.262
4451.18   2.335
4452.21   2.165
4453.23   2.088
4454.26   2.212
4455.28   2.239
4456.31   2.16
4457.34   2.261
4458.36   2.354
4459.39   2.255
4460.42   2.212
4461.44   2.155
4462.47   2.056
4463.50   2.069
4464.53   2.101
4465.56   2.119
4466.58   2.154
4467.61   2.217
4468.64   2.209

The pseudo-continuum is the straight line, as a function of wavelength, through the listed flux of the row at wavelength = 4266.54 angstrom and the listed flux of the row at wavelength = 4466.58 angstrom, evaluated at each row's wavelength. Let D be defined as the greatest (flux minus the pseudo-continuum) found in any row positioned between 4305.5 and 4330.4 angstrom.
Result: 0.35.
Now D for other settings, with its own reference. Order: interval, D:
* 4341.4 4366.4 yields 0.50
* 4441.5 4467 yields 0.22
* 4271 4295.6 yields 0.24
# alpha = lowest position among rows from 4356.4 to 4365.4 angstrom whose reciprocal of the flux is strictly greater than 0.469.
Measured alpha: 4356.88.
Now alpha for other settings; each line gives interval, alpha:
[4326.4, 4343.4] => 4326.89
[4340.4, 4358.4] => 4340.86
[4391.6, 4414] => 4392.13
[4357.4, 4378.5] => 4366.92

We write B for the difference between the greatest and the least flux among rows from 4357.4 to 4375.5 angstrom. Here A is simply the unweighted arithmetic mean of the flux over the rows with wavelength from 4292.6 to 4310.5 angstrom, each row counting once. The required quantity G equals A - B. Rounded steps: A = 2.01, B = 0.59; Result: 1.42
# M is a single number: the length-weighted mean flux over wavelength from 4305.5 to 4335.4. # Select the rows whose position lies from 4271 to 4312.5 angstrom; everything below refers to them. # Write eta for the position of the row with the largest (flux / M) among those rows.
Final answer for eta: 4291.17 angstrom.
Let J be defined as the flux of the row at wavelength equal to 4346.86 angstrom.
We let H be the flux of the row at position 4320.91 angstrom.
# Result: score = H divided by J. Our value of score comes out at 1.09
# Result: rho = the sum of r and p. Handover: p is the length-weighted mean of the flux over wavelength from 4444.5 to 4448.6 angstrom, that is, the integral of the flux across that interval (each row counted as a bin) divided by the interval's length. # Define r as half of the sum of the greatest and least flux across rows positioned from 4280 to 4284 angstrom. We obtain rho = 4.29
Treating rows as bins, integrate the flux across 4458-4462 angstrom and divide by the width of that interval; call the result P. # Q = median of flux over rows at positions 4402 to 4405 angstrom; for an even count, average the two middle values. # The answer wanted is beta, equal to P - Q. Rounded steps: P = 2.24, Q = 2.20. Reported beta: 0.0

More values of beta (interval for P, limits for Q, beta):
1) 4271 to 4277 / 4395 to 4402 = -0.2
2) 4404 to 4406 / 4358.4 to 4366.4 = -0.5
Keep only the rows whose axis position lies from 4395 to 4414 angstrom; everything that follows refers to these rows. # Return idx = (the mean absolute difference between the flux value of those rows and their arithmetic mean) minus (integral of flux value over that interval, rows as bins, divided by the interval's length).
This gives -2.05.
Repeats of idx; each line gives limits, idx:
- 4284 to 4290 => -2.05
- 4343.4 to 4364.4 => -2.07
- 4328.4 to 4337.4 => -1.94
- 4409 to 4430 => -2.13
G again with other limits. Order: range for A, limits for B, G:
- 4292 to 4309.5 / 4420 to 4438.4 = 1.66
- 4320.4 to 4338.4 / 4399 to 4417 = 1.46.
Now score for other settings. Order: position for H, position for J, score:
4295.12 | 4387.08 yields 0.88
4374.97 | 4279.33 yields 1.05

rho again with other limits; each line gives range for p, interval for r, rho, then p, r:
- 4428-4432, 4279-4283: 4.25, 2.27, 1.97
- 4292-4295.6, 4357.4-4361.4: 4.49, 2.13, 2.36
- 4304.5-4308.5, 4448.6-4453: 4.16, 1.91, 2.25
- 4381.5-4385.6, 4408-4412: 4.26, 1.92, 2.33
